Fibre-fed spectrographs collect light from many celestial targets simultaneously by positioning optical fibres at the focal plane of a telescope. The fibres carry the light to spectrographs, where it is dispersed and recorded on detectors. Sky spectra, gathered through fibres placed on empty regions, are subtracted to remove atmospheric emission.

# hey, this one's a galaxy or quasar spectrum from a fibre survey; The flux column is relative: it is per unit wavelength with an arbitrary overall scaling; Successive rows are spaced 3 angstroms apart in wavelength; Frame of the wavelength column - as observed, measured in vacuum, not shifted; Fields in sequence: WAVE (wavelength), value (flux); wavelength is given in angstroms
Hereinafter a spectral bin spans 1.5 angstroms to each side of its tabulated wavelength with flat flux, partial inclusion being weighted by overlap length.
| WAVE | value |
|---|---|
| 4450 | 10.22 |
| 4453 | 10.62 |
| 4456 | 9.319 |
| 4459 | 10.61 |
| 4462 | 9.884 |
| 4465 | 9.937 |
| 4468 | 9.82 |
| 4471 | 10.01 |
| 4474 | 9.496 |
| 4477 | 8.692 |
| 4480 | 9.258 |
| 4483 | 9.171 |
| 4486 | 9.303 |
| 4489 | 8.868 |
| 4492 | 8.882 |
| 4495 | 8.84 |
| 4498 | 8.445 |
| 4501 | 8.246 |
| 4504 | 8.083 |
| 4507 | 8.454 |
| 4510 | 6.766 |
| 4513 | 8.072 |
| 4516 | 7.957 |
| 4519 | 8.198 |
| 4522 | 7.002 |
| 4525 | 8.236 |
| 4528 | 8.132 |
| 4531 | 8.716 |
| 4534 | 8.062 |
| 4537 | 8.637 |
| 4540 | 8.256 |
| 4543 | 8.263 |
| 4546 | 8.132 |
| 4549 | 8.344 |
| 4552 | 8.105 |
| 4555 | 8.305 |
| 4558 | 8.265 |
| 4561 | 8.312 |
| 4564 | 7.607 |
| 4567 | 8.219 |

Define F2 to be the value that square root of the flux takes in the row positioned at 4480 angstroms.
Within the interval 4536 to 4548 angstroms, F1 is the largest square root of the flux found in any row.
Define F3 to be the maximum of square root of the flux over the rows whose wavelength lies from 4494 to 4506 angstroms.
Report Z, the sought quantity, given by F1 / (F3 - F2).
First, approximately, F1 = 2.94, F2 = 3.04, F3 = 2.97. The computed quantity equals -42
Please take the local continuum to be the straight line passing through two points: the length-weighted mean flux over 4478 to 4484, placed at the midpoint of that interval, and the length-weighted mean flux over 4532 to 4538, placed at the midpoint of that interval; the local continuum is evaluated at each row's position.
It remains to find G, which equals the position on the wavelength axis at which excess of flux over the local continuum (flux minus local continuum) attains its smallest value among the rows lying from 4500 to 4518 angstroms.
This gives 4510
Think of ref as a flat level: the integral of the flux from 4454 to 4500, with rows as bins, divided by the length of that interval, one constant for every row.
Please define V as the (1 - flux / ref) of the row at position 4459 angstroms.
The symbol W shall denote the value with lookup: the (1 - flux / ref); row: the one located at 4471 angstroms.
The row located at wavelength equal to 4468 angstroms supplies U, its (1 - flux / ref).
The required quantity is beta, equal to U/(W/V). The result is -0.09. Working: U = -0.05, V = -0.13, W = -0.068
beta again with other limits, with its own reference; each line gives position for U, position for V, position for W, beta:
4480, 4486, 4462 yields 0.00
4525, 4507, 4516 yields 0.08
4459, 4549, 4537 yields -0.19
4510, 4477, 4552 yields 0.15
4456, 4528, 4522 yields 0.00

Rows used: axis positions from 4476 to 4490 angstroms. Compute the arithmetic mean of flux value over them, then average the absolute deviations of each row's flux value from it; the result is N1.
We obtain 0.22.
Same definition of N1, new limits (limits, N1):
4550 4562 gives 0.07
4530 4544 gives 0.23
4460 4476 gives 0.14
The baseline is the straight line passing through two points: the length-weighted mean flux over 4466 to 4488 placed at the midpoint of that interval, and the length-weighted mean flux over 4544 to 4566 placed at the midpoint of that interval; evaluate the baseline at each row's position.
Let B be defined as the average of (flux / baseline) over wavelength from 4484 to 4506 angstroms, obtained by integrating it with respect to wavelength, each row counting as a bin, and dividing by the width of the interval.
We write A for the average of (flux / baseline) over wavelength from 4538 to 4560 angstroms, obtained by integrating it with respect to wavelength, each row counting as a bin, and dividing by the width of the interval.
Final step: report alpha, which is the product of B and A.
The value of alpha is 0.95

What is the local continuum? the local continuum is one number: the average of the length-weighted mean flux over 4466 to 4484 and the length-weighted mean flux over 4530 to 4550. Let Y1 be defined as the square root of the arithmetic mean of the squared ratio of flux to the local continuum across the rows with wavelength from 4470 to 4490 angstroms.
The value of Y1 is 1.04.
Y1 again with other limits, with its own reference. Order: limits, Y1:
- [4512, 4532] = 0.91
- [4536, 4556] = 0.93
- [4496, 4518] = 0.90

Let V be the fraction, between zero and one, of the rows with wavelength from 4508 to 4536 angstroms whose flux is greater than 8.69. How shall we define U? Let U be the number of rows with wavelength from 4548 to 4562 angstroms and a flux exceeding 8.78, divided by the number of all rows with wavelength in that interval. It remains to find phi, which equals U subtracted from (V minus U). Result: 0.11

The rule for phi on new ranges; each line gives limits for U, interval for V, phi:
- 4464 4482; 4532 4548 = -1.67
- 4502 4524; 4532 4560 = 0.00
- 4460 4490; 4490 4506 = -1.40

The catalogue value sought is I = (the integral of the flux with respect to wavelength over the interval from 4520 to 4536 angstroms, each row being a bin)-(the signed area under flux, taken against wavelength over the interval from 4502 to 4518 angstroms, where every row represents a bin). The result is 3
